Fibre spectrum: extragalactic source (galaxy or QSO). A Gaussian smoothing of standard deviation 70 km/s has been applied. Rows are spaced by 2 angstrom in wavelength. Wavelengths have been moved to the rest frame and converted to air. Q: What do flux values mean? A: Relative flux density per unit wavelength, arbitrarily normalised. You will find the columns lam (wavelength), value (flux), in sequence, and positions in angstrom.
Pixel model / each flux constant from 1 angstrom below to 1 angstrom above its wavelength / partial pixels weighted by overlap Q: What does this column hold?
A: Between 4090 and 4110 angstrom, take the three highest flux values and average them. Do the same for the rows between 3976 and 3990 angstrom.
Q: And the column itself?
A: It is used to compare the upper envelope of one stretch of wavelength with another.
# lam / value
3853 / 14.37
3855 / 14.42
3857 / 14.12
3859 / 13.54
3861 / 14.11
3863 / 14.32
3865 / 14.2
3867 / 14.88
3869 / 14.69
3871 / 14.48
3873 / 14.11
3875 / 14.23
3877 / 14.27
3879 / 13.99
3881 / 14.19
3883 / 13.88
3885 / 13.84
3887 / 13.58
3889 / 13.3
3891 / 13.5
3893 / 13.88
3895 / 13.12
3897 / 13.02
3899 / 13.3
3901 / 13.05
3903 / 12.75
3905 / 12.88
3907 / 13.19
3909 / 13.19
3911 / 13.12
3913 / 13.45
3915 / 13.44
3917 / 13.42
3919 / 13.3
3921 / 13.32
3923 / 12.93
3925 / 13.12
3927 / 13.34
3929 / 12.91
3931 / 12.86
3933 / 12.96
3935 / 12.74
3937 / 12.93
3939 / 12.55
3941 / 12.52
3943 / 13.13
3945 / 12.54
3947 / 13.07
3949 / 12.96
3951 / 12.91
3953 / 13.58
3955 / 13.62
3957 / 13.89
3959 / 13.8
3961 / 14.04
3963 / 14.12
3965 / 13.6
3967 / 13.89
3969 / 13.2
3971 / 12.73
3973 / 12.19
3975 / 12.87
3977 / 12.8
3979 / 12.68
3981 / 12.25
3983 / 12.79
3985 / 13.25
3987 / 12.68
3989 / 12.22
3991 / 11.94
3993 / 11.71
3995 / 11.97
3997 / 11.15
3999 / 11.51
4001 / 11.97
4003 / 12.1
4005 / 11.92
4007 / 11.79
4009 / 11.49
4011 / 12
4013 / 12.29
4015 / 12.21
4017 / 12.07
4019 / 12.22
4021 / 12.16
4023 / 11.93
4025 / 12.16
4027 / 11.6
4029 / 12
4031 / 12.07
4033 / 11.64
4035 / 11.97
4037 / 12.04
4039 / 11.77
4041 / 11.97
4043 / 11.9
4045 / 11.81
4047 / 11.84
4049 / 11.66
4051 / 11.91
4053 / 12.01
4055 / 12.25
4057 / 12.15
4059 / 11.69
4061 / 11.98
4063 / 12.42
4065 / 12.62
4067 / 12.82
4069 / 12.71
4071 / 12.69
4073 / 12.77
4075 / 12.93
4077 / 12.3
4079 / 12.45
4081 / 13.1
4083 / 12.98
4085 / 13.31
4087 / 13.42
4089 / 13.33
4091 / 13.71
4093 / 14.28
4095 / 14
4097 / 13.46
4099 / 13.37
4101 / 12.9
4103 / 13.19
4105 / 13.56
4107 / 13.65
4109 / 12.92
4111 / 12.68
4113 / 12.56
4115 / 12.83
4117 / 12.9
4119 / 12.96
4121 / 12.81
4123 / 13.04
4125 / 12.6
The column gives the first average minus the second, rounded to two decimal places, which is 1.05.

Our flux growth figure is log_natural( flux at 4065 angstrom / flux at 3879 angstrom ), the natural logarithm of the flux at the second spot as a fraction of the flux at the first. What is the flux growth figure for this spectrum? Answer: -0.10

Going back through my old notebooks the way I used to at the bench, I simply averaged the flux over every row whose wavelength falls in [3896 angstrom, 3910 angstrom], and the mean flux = 13.05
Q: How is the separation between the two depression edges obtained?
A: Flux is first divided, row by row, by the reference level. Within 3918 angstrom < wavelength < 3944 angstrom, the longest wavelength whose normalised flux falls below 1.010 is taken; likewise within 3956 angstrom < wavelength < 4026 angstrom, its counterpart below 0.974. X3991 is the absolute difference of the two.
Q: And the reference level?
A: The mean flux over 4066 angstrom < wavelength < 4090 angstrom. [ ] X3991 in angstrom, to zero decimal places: 84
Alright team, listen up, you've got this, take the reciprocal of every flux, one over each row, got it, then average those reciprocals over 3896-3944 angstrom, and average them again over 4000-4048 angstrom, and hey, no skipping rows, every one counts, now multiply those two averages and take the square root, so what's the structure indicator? 0.0801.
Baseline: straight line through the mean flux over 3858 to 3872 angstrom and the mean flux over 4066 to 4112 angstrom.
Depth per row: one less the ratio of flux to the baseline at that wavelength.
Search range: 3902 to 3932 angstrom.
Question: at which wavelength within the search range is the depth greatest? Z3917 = 3903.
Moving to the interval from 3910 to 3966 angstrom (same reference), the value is 3941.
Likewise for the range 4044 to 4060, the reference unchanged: 4049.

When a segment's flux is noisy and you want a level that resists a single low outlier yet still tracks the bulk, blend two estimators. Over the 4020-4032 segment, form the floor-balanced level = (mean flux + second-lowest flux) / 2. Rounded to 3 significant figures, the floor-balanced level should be 12.0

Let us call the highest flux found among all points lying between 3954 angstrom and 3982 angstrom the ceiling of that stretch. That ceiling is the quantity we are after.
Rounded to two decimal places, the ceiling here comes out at 14.12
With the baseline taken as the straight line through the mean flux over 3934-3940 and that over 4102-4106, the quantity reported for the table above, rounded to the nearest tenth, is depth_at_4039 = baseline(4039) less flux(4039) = 1.4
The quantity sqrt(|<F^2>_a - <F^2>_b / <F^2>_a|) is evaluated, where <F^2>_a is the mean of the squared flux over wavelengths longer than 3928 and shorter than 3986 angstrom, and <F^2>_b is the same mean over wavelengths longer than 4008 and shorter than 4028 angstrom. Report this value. 13.1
